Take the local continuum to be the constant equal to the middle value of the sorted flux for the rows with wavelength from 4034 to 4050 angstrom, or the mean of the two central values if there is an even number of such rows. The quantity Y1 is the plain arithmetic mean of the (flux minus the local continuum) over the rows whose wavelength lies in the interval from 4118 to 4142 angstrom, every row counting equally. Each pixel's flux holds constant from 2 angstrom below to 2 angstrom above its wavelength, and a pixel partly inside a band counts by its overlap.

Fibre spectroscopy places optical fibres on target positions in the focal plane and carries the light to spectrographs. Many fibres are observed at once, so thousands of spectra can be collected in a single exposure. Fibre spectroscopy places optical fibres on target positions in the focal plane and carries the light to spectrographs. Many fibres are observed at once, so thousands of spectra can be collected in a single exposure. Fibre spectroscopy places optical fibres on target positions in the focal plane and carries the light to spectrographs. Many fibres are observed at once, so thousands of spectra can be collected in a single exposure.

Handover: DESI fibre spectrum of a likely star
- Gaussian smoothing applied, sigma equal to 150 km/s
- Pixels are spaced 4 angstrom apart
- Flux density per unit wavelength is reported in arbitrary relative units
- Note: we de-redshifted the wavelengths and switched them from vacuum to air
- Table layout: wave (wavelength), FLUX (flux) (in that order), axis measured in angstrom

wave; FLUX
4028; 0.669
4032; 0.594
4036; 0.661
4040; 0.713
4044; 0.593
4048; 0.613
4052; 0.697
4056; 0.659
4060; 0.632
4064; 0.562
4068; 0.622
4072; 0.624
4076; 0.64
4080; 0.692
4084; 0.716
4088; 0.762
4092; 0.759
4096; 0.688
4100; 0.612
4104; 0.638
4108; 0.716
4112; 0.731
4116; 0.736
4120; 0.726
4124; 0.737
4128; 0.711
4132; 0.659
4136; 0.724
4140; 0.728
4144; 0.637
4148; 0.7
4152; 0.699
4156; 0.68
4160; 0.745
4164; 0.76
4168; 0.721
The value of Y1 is 0.08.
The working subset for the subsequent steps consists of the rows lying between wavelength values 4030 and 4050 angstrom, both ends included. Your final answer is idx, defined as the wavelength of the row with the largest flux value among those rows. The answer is 4040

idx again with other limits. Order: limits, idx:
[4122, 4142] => 4124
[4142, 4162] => 4160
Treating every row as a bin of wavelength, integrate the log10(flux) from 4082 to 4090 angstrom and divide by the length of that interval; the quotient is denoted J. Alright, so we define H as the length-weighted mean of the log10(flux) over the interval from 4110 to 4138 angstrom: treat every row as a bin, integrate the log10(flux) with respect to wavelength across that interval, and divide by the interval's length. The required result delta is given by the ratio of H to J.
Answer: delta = 1.10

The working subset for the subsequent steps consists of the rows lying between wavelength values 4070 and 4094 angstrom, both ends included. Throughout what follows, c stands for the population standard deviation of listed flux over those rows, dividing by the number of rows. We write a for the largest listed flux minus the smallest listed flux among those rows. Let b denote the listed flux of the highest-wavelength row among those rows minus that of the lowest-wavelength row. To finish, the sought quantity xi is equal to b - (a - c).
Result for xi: 0.05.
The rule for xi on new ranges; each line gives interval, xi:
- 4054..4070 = -0.10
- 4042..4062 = -0.03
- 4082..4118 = -0.08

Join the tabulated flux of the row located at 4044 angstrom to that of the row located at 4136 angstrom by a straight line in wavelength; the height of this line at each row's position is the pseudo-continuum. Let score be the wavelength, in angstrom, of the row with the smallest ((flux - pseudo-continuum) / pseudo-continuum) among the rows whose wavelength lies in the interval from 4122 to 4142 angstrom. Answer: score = 4132 angstrom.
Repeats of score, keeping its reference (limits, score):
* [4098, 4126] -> 4100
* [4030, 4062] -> 4044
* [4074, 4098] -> 4076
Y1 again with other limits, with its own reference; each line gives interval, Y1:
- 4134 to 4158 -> 0.06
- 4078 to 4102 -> 0.07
